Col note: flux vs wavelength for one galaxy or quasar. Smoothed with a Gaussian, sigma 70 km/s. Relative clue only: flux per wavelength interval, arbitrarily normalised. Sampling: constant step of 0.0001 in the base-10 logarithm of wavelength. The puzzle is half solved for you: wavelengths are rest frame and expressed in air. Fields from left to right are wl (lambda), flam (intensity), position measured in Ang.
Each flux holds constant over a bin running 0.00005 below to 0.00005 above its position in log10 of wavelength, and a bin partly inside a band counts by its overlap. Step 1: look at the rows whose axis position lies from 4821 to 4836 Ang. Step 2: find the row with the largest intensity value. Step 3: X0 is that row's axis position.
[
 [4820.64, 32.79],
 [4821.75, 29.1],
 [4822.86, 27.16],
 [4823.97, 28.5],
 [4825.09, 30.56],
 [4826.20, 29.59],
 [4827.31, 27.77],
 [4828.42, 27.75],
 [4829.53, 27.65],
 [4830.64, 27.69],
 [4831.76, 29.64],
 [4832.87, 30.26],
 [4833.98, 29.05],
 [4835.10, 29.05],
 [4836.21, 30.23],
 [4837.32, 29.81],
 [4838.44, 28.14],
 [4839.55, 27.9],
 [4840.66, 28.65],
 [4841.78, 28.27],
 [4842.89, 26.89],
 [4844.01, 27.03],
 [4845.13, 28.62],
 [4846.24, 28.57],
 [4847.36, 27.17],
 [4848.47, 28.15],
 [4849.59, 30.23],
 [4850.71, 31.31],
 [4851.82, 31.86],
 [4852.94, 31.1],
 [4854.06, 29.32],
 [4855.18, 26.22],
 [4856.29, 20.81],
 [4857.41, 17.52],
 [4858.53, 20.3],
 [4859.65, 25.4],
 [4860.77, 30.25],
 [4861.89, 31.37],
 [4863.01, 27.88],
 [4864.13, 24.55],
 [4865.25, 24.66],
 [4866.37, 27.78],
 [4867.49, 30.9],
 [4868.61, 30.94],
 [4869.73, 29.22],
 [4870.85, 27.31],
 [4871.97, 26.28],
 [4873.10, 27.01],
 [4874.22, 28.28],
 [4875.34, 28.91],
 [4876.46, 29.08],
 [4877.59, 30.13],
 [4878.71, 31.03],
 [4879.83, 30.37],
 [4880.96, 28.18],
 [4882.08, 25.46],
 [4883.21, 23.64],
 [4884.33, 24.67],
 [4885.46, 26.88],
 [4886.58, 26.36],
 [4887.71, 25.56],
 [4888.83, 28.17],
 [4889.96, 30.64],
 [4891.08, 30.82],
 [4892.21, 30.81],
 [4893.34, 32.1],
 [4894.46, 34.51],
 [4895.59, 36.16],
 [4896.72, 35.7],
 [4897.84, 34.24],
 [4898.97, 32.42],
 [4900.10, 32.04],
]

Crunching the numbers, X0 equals 4825.09 Ang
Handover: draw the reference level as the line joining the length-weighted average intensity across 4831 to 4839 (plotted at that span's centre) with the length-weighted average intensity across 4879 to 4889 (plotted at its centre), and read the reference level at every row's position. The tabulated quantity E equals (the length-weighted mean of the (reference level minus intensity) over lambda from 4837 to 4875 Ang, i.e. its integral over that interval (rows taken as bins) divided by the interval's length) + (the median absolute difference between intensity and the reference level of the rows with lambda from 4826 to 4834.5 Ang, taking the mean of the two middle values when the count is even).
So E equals 2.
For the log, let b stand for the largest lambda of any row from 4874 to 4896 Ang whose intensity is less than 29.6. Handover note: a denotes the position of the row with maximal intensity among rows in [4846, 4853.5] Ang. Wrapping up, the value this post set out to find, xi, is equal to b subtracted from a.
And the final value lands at -37.0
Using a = 4851.82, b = 4888.83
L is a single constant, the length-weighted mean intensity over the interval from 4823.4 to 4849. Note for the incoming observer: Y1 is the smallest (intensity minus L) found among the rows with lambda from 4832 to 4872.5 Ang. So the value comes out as -11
